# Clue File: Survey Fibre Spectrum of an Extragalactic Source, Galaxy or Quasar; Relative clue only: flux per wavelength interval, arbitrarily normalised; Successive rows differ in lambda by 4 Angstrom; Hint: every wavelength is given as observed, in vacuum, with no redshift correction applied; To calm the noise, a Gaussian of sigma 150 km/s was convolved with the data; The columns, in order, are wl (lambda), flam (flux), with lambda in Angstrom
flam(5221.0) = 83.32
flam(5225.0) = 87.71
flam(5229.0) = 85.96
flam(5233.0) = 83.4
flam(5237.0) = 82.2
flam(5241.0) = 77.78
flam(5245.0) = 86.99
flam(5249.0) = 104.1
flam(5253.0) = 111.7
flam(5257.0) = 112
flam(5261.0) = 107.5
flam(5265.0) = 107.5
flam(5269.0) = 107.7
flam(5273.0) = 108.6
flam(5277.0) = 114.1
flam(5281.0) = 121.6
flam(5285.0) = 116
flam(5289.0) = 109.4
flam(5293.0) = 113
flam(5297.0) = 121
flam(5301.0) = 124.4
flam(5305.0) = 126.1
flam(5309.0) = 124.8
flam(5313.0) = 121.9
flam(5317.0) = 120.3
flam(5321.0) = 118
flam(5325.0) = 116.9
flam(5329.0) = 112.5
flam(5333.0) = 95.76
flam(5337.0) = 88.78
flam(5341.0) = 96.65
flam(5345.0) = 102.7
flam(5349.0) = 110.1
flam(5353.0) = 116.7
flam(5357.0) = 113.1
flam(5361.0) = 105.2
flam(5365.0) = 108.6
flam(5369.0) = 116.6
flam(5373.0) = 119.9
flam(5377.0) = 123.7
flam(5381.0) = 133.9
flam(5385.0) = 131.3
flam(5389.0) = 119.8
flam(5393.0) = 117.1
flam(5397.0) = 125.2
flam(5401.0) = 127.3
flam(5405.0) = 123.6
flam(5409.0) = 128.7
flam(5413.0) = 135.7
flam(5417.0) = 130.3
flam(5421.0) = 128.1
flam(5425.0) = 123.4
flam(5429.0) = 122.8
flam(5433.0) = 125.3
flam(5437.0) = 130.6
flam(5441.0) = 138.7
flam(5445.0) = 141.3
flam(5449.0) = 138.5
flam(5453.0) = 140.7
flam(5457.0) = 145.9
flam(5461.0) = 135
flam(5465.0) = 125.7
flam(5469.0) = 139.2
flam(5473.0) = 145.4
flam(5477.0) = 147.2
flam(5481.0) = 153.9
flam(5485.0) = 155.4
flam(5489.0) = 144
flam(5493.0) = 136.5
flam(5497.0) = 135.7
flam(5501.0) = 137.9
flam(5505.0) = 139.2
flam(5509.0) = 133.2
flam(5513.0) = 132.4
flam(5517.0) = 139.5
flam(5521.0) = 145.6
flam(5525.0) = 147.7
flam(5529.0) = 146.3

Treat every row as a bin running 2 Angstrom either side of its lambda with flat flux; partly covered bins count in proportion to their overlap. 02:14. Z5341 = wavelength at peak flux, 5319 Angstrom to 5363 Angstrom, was 5321.0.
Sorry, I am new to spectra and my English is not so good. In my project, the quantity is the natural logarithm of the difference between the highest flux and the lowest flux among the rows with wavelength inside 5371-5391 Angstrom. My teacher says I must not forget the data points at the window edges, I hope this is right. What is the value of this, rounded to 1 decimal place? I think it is 2.6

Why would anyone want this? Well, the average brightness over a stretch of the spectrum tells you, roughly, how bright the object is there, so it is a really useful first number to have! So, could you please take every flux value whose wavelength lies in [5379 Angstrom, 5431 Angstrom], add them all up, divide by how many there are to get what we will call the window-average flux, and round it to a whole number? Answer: 127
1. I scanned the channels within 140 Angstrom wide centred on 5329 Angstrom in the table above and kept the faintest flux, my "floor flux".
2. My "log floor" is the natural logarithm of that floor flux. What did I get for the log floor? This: 4.5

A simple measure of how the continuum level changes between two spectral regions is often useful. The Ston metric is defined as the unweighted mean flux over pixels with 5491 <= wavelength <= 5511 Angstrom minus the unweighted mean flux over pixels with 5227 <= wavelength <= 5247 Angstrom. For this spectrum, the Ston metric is 53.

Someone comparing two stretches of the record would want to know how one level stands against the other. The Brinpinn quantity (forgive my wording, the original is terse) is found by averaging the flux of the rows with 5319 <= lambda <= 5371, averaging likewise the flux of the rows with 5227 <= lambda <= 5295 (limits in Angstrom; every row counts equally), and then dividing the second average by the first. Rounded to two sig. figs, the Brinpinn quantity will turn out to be 0.95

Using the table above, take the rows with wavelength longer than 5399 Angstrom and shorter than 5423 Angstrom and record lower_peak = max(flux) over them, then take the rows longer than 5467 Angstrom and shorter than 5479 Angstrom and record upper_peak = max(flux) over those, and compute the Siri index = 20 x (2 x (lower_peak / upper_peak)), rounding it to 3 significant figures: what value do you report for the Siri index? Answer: 36.9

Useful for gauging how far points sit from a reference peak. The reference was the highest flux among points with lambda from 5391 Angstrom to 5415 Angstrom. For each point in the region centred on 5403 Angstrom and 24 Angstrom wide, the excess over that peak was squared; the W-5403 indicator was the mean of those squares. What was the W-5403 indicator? 120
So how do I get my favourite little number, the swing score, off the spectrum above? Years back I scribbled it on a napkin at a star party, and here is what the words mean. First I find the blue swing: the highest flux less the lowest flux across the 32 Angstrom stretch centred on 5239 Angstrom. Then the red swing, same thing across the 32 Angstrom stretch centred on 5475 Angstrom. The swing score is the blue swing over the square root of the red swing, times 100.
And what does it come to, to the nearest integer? 622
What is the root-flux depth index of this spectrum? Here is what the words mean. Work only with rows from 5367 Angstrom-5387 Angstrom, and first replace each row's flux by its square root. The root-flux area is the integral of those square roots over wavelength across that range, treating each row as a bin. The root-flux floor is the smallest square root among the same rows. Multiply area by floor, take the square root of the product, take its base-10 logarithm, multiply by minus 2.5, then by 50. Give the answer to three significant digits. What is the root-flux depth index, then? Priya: -211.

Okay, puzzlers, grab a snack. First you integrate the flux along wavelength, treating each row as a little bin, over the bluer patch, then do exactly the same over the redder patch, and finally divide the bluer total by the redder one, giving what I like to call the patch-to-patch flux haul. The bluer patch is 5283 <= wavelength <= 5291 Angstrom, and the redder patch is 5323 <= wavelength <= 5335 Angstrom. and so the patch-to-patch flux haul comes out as 0.69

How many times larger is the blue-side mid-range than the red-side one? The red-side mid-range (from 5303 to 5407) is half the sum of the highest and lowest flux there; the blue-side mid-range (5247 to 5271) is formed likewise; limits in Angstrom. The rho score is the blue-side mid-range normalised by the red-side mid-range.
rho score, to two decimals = 0.97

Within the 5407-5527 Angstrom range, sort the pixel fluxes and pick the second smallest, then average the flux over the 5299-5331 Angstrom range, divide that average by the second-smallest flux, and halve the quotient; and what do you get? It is 0.49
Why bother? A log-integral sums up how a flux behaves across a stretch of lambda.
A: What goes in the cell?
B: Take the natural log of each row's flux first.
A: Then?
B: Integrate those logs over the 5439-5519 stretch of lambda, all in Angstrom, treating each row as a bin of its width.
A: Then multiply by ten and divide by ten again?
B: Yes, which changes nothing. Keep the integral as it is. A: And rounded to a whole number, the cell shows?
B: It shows 395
